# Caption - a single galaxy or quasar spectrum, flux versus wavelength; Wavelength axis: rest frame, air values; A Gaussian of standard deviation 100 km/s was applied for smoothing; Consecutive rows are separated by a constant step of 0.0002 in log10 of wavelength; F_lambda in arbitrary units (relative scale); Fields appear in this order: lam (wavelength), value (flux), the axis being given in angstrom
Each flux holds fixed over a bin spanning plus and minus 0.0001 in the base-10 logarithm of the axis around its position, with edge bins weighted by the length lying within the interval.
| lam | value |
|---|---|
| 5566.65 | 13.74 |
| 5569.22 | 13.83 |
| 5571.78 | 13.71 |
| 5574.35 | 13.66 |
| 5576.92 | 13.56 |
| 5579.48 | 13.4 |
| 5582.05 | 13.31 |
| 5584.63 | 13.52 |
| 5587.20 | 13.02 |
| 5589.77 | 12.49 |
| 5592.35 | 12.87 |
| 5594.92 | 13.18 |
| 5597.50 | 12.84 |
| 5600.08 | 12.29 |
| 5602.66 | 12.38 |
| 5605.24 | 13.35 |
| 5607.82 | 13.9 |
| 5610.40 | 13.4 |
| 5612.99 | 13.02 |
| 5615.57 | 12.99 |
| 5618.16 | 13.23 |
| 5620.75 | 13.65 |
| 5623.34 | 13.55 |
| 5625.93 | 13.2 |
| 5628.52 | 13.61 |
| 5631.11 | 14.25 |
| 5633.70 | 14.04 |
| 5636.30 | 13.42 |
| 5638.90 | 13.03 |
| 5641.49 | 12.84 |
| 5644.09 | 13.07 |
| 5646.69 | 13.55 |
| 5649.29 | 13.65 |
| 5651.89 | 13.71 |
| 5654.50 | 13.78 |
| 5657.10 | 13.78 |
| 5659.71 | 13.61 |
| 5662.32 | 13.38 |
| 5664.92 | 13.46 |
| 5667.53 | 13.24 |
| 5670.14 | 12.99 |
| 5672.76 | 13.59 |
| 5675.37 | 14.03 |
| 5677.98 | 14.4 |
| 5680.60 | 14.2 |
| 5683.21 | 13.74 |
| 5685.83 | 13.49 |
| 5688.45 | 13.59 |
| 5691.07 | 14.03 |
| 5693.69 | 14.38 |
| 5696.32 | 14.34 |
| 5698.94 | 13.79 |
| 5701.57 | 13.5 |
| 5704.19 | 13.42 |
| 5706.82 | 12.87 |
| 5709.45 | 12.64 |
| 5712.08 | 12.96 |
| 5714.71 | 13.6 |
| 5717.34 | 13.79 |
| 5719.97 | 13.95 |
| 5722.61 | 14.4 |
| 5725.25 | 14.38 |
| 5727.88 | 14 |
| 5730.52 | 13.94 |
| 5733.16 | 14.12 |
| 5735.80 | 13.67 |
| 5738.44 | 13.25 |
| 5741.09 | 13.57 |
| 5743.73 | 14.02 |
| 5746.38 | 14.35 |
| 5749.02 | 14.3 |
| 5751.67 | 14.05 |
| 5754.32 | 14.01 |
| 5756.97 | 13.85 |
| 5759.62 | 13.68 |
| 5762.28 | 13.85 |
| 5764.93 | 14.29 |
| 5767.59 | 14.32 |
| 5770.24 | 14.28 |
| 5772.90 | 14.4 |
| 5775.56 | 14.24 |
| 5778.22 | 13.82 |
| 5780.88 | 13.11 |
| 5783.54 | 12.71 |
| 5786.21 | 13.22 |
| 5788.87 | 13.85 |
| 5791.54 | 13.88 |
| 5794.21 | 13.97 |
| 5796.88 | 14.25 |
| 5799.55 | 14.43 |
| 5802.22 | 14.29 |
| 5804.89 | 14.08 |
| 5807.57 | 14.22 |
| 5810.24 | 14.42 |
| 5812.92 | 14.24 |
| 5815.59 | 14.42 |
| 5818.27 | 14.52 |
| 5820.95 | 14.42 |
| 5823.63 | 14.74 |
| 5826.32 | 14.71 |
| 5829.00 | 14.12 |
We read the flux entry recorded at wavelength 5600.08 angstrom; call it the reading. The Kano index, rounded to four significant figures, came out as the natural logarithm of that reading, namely 2.509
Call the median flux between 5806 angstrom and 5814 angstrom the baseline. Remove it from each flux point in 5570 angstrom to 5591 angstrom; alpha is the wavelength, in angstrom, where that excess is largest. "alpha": 5571.78 angstrom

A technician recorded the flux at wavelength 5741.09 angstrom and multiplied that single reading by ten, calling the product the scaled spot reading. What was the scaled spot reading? 136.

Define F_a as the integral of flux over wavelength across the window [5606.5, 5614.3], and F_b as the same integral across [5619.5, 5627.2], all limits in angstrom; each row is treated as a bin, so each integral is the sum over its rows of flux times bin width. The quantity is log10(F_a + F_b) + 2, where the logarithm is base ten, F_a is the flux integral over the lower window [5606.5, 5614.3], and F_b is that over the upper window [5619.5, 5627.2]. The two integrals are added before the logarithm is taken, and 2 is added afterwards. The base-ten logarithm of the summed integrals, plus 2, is 4.32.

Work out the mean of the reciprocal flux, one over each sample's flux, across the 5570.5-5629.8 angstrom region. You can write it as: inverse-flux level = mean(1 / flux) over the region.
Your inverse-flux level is 0.0757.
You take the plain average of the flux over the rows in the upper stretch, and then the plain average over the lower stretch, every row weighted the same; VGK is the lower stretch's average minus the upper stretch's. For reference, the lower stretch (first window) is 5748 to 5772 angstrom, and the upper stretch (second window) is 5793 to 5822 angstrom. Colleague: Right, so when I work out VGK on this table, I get -0.23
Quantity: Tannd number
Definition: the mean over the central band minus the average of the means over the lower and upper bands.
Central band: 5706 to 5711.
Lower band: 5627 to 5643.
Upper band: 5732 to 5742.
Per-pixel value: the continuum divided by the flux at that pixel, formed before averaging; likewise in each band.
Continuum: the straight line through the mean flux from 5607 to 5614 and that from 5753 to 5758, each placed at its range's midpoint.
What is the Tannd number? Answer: 0.071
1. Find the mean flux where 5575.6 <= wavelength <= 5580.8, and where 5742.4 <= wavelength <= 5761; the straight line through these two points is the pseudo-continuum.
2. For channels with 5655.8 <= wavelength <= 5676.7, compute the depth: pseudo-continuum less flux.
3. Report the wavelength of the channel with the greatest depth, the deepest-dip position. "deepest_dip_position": 5670.14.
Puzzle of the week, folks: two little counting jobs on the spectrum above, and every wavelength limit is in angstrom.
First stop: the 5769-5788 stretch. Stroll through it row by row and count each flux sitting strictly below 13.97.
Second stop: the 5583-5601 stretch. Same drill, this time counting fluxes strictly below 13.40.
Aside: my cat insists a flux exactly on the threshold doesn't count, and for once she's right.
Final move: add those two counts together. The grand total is 10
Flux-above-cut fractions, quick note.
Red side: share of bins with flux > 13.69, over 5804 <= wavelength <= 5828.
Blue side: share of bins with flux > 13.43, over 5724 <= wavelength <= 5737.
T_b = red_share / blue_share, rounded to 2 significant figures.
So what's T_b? 1.0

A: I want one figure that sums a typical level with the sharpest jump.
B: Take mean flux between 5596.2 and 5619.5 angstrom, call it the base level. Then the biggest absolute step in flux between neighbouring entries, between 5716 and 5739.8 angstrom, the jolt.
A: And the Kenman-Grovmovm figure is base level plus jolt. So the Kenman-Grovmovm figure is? 13.5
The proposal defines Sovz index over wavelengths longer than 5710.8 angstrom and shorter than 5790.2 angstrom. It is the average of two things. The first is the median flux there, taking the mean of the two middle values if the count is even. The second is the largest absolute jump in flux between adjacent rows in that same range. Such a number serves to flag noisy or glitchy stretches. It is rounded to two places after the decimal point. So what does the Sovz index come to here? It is 7.33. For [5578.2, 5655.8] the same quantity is 7.15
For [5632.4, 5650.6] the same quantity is 7.02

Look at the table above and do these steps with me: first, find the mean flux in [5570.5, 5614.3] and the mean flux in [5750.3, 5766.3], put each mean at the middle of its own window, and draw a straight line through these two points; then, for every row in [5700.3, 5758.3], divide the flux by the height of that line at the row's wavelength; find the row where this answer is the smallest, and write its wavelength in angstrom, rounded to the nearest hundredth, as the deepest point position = 5709.45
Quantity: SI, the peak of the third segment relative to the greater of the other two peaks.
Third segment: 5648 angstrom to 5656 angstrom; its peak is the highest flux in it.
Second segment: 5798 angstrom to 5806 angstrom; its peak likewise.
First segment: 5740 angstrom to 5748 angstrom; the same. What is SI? 0.95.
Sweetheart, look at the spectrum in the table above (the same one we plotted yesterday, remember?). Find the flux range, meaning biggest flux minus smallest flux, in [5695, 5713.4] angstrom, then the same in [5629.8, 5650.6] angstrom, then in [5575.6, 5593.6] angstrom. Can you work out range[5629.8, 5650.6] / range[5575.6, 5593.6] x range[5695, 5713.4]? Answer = 2.2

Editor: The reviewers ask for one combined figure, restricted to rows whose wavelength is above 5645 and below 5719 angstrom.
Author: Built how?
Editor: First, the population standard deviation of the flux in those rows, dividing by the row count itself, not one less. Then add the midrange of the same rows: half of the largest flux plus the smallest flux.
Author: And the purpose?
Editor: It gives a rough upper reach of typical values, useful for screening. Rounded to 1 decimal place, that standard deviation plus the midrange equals 13.9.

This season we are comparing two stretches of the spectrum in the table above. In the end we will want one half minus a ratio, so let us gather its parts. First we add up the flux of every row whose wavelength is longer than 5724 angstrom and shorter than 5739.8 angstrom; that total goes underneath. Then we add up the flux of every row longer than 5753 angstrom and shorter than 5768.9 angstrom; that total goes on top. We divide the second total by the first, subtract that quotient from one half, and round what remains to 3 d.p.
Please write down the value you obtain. -0.508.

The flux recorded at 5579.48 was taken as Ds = 13.4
